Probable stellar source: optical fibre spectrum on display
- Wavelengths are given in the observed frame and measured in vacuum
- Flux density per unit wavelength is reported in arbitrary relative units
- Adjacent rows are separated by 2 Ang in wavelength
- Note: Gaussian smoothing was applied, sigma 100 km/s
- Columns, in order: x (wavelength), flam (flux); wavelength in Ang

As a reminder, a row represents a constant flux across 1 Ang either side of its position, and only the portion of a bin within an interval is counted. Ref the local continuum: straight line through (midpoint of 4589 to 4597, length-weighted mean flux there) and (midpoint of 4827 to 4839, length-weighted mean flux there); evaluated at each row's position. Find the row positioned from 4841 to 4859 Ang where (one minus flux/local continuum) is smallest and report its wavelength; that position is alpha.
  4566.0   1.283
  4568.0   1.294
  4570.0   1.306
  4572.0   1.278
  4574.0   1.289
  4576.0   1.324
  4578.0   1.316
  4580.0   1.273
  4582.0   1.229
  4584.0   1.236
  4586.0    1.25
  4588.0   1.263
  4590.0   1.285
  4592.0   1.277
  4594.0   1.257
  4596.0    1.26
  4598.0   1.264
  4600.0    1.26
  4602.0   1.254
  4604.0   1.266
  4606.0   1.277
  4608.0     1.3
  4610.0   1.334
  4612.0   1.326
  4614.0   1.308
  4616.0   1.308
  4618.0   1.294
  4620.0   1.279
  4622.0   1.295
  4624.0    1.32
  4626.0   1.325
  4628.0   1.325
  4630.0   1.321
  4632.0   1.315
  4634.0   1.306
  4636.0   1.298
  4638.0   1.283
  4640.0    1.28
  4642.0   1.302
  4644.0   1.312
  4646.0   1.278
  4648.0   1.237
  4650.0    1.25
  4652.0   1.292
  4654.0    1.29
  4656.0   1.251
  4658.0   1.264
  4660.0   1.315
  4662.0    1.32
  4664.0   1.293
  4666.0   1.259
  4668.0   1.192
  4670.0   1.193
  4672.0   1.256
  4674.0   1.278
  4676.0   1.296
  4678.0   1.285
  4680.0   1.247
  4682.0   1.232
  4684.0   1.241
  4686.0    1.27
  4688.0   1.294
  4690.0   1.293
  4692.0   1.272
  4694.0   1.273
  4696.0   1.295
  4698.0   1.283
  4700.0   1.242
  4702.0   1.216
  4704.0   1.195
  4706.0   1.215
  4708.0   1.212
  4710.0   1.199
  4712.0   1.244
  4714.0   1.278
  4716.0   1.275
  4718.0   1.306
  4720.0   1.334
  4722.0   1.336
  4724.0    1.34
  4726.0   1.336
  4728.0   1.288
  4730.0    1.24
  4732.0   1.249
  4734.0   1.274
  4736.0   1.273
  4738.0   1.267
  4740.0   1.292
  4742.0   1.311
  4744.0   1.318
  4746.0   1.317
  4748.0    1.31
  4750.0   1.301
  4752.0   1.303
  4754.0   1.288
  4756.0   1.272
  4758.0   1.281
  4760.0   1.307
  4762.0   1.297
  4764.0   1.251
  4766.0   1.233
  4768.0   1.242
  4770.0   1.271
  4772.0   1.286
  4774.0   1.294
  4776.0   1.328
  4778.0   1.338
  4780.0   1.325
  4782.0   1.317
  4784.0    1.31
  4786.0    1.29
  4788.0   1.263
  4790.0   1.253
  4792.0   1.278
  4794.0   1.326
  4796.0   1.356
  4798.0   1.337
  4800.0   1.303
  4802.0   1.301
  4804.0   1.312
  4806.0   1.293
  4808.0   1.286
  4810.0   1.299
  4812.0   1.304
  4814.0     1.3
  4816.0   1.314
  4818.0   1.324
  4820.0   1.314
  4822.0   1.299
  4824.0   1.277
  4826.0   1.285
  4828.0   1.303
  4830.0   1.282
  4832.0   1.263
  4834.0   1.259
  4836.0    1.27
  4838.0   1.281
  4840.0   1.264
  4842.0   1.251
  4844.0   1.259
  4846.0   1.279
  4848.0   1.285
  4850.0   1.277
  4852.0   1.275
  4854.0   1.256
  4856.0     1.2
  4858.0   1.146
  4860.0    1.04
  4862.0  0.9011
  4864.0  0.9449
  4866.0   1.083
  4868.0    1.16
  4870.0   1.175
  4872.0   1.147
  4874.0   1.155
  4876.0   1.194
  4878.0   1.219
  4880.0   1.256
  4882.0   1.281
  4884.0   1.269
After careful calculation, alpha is 4848.0 Ang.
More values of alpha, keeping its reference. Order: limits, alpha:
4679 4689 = 4688.0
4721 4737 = 4724.0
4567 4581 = 4576.0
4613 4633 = 4626.0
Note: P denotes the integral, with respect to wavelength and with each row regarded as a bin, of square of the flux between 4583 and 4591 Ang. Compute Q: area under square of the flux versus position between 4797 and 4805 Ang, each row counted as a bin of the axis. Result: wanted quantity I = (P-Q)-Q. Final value -14.9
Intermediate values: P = 12.7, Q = 13.80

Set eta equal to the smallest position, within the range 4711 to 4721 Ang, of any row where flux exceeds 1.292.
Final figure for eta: 4718.0 Ang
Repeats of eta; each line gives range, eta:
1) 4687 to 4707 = 4688.0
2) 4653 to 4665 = 4660.0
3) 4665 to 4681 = 4676.0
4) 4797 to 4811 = 4798.0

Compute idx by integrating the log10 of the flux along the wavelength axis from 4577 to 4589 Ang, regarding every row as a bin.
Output 1.21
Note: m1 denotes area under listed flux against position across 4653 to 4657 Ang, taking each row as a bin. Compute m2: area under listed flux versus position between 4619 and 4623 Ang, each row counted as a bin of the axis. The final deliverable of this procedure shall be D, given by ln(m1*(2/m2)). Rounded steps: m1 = 5.08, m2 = 5.15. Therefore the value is 0.680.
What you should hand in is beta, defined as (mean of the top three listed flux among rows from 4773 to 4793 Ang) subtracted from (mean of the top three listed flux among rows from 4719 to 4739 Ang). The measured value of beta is 0.007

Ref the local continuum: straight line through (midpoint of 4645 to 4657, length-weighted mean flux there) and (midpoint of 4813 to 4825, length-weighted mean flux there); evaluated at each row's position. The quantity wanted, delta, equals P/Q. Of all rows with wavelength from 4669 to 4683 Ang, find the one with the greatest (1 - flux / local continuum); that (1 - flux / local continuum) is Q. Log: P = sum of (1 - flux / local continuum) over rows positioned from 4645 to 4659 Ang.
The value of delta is 0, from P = 0.0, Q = 0.06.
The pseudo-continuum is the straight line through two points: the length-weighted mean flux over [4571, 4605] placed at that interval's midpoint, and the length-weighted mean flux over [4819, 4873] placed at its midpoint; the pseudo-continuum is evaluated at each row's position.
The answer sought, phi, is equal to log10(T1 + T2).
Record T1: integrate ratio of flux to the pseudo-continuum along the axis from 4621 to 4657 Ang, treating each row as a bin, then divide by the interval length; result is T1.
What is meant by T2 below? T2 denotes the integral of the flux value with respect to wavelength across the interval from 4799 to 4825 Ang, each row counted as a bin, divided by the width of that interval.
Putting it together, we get 0.367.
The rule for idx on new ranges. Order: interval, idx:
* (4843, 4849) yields 0.63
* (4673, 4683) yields 1.03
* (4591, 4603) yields 1.21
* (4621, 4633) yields 1.43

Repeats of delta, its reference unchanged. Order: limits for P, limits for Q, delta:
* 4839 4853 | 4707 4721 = 3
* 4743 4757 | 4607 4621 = 4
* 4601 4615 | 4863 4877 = -1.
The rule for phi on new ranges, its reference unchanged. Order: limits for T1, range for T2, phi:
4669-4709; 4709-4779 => 0.360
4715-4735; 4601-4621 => 0.369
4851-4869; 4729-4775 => 0.342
